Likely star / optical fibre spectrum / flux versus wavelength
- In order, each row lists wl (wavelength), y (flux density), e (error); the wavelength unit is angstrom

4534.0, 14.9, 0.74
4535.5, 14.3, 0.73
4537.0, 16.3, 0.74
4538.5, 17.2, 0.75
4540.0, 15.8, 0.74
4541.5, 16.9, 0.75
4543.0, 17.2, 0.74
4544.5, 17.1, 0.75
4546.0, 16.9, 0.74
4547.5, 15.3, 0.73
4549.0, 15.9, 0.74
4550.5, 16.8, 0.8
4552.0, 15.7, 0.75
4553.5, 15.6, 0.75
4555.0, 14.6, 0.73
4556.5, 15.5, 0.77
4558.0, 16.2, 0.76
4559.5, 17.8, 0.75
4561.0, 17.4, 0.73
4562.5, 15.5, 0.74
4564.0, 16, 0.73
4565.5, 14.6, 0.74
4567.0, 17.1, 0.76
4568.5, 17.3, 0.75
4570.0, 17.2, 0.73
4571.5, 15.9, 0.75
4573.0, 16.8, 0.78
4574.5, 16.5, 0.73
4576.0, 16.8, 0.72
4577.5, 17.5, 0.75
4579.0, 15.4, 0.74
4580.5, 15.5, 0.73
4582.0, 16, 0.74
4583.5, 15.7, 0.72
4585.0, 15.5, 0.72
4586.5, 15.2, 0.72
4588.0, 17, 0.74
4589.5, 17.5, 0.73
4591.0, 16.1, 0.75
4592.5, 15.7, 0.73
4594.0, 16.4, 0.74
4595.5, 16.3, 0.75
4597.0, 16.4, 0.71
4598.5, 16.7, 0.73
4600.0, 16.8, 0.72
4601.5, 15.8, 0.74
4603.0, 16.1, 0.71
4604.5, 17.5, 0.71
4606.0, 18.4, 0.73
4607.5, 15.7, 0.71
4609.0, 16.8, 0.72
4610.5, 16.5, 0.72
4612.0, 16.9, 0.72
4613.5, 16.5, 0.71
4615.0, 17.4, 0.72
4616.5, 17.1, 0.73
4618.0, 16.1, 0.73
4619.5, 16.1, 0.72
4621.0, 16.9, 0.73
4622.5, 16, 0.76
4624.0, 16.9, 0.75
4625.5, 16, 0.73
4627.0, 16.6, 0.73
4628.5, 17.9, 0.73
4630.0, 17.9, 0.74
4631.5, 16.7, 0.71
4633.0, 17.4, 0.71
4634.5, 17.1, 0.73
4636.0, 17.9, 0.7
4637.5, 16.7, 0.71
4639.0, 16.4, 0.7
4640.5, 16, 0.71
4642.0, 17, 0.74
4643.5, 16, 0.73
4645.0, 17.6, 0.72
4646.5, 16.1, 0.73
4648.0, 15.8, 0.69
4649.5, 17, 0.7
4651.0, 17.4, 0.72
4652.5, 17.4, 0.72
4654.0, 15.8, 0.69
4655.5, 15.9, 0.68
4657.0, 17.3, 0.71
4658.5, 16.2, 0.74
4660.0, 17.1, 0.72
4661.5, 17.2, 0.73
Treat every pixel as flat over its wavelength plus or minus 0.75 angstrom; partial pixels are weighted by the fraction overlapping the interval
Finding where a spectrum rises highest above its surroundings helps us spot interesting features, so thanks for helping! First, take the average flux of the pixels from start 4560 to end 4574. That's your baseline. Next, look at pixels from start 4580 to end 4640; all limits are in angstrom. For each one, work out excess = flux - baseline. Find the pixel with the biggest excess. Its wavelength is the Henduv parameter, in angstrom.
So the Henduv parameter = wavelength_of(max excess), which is 4606.0 angstrom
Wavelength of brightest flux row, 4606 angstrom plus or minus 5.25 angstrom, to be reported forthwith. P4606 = 4606.0 angstrom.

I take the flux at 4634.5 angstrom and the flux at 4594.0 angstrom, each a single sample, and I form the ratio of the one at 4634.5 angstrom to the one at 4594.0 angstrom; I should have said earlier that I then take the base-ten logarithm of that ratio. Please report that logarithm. 0.018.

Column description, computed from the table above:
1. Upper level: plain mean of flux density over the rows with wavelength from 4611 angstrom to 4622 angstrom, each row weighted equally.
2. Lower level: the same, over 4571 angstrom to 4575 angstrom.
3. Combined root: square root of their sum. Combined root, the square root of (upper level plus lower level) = 5.755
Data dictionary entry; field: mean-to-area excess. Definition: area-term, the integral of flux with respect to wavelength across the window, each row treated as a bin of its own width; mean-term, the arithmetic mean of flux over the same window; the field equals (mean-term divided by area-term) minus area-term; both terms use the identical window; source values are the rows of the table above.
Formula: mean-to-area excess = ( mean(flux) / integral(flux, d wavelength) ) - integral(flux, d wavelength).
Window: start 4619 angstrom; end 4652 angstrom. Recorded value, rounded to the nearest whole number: -554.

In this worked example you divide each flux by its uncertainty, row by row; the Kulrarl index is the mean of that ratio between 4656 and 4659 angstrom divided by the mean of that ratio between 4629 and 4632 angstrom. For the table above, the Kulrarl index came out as 0.97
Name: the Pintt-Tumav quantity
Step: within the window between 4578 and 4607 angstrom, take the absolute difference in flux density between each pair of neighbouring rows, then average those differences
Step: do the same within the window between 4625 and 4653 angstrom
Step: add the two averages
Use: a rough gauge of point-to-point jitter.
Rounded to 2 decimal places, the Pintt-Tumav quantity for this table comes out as 1.34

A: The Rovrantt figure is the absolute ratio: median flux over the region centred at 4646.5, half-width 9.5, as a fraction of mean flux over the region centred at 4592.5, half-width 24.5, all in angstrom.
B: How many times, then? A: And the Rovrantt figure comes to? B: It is 0.99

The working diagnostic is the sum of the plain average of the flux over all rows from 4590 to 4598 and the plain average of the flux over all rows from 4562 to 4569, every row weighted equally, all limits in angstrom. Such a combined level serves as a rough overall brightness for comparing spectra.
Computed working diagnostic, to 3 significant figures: 32.3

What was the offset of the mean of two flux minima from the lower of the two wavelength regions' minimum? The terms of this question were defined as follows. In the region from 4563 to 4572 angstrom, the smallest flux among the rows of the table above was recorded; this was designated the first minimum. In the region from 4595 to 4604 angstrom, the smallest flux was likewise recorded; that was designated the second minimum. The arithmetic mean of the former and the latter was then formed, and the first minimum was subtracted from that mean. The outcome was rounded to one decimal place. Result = 0.6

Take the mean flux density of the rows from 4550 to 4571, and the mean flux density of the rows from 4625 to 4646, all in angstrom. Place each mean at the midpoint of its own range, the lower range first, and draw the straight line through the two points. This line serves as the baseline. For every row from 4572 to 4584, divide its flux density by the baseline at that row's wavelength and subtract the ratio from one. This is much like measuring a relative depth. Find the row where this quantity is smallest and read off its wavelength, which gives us 4577.5 angstrom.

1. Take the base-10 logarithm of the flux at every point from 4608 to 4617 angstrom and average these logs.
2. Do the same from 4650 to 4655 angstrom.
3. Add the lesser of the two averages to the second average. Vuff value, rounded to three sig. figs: 2.45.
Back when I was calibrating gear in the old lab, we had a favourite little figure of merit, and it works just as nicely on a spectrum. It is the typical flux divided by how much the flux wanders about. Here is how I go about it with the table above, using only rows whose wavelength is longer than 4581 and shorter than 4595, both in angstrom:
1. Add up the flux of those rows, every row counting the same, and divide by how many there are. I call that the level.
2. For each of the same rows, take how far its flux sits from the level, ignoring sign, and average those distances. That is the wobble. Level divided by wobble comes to 29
